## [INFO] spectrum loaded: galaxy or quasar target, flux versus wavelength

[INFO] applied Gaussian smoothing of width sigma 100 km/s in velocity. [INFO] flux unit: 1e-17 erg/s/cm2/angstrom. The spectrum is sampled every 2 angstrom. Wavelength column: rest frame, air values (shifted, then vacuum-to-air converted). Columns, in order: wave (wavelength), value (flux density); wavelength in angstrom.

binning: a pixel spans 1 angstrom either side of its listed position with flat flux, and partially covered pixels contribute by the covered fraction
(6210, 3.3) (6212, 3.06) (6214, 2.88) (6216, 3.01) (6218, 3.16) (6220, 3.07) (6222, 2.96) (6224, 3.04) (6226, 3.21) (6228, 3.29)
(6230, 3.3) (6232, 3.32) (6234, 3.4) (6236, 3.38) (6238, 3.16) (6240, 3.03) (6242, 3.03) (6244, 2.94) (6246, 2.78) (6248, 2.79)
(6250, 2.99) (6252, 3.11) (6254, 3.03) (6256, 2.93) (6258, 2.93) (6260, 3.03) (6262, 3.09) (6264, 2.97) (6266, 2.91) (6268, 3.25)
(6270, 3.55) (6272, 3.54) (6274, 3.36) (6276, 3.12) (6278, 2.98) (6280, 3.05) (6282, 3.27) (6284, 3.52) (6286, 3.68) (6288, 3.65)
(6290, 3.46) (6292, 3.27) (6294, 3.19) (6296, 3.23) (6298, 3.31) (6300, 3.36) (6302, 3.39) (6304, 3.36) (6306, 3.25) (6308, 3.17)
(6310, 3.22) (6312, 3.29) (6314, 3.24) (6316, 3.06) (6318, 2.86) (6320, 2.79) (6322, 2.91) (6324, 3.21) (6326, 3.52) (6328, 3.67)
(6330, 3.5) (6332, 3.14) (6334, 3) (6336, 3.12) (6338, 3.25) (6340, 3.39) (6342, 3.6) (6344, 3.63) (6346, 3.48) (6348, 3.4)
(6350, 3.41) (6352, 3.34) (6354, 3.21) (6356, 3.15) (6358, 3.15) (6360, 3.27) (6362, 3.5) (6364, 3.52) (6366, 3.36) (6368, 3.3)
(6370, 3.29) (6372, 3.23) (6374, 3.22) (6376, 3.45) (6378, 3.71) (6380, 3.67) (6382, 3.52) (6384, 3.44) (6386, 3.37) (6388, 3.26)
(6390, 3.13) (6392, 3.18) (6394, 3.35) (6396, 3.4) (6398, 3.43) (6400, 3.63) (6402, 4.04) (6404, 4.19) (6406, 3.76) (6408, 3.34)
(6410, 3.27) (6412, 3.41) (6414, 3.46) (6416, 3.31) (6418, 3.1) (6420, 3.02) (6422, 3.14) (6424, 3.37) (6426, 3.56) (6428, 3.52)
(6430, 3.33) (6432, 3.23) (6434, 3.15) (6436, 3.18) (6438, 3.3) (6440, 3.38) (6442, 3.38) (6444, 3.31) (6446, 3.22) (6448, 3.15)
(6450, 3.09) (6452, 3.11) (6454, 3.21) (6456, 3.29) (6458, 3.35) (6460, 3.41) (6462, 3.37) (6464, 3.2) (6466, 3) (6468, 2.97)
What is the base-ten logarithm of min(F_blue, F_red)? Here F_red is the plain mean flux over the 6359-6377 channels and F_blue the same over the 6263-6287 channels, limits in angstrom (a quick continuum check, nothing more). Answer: 0.514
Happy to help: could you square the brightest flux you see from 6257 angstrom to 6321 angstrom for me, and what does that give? 13.5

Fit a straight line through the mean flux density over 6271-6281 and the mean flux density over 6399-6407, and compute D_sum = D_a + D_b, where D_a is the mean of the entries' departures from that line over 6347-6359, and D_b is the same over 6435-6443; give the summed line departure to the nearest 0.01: -1.15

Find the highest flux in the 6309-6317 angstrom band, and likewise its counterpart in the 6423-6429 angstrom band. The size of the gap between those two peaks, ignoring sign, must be 0.27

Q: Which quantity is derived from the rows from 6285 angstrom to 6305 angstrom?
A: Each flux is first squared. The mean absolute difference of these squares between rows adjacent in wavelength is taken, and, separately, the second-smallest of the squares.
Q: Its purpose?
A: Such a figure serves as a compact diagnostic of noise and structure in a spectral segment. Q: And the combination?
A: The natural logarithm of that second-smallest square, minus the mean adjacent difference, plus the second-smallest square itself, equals 12.2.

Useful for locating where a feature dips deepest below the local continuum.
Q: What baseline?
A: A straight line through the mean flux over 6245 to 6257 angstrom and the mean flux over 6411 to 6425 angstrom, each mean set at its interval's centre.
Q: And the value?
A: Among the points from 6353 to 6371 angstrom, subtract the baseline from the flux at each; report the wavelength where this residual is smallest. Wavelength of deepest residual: 6358 angstrom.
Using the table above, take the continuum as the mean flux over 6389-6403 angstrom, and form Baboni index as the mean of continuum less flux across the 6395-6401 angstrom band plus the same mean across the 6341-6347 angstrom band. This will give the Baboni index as -0.15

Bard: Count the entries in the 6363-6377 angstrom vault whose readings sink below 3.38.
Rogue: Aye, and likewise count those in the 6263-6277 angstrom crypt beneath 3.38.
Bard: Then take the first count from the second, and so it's 0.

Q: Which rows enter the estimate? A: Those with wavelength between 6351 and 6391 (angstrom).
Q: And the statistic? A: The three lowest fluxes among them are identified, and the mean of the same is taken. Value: 3.14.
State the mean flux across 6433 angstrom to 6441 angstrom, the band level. 3.25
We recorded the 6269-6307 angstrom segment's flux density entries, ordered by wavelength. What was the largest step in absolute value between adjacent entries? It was 0.25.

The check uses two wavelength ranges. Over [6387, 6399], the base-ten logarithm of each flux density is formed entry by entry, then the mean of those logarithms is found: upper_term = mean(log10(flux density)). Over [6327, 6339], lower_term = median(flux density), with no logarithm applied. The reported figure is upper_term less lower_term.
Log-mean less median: -2.68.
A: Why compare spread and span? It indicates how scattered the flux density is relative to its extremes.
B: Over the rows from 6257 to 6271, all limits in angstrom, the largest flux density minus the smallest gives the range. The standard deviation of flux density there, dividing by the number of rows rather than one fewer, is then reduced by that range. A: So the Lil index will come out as -0.43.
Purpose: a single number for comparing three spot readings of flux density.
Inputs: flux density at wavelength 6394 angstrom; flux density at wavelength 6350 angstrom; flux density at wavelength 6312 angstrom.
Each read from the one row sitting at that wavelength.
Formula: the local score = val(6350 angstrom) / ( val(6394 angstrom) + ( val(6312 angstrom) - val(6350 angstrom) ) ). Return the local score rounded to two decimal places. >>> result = 1.06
